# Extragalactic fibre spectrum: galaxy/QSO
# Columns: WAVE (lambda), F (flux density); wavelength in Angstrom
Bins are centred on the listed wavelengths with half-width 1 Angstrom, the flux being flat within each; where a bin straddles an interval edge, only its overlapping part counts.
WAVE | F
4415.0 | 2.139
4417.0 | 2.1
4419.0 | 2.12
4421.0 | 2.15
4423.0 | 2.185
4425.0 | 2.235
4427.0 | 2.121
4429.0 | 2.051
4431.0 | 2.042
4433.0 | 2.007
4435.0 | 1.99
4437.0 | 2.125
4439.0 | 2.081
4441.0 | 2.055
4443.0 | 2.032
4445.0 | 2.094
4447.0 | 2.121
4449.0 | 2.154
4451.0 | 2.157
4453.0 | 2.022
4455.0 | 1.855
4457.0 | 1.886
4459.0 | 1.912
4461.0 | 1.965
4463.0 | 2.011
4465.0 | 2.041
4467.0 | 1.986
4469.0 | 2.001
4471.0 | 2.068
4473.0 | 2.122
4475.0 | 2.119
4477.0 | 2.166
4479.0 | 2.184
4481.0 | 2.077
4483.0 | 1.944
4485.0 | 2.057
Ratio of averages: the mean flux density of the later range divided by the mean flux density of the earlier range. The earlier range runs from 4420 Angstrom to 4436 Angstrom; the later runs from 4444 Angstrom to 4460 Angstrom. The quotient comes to 0.97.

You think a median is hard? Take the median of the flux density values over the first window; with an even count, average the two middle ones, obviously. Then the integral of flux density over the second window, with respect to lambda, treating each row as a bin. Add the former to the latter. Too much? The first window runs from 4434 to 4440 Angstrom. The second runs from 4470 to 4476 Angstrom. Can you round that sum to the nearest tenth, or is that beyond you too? 14.7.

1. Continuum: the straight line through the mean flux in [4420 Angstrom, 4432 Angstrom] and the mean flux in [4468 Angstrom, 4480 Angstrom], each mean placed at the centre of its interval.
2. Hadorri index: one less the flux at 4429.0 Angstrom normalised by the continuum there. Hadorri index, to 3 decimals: 0.037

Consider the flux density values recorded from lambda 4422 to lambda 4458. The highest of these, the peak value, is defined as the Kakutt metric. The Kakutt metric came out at 2.235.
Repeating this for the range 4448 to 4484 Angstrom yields 2.184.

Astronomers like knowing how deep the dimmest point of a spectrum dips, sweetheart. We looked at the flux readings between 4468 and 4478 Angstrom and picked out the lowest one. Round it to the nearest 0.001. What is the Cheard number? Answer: 2.001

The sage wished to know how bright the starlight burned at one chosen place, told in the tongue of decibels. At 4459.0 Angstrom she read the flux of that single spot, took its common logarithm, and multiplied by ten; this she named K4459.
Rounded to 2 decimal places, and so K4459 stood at 2.81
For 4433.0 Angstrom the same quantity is 3.03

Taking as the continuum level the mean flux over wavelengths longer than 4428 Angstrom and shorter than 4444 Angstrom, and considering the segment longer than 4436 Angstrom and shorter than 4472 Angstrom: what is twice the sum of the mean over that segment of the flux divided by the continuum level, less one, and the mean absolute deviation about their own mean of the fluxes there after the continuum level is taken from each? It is 0.12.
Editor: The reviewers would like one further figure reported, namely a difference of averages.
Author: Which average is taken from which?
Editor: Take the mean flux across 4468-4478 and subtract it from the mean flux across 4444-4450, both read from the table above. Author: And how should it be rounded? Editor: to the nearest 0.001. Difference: 0.028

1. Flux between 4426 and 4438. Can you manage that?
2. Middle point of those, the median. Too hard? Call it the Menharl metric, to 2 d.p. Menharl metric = 2.05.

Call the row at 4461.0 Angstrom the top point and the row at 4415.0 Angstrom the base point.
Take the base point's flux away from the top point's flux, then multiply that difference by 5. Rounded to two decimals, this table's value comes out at -0.87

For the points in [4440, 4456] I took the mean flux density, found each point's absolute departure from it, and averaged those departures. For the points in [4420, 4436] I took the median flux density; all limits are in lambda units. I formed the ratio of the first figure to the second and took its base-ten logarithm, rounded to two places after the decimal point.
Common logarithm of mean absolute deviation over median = -1.47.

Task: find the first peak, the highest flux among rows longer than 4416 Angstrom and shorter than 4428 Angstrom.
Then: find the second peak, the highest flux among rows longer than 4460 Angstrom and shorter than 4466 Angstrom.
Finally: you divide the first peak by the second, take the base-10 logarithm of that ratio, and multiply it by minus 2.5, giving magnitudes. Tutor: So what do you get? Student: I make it -0.10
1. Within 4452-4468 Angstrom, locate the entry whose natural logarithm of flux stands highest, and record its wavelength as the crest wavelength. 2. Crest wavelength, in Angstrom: 4465.0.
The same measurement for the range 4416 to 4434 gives 4425.0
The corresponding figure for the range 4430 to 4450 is 4449.0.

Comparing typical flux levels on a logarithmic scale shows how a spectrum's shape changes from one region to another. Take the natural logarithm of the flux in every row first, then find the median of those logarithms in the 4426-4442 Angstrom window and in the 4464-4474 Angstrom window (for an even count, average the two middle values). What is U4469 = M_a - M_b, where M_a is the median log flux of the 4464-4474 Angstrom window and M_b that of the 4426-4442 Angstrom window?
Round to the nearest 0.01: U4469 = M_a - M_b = -0.01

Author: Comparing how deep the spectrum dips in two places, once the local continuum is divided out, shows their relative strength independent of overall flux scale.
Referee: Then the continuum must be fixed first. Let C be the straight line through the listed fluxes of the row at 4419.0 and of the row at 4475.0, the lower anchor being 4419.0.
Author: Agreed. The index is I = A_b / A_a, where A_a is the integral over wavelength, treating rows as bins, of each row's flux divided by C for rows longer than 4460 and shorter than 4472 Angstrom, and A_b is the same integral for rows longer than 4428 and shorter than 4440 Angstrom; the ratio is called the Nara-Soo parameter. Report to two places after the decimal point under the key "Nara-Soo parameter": 1.02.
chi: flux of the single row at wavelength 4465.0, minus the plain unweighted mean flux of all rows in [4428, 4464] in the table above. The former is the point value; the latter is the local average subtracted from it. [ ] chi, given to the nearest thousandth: 0.010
